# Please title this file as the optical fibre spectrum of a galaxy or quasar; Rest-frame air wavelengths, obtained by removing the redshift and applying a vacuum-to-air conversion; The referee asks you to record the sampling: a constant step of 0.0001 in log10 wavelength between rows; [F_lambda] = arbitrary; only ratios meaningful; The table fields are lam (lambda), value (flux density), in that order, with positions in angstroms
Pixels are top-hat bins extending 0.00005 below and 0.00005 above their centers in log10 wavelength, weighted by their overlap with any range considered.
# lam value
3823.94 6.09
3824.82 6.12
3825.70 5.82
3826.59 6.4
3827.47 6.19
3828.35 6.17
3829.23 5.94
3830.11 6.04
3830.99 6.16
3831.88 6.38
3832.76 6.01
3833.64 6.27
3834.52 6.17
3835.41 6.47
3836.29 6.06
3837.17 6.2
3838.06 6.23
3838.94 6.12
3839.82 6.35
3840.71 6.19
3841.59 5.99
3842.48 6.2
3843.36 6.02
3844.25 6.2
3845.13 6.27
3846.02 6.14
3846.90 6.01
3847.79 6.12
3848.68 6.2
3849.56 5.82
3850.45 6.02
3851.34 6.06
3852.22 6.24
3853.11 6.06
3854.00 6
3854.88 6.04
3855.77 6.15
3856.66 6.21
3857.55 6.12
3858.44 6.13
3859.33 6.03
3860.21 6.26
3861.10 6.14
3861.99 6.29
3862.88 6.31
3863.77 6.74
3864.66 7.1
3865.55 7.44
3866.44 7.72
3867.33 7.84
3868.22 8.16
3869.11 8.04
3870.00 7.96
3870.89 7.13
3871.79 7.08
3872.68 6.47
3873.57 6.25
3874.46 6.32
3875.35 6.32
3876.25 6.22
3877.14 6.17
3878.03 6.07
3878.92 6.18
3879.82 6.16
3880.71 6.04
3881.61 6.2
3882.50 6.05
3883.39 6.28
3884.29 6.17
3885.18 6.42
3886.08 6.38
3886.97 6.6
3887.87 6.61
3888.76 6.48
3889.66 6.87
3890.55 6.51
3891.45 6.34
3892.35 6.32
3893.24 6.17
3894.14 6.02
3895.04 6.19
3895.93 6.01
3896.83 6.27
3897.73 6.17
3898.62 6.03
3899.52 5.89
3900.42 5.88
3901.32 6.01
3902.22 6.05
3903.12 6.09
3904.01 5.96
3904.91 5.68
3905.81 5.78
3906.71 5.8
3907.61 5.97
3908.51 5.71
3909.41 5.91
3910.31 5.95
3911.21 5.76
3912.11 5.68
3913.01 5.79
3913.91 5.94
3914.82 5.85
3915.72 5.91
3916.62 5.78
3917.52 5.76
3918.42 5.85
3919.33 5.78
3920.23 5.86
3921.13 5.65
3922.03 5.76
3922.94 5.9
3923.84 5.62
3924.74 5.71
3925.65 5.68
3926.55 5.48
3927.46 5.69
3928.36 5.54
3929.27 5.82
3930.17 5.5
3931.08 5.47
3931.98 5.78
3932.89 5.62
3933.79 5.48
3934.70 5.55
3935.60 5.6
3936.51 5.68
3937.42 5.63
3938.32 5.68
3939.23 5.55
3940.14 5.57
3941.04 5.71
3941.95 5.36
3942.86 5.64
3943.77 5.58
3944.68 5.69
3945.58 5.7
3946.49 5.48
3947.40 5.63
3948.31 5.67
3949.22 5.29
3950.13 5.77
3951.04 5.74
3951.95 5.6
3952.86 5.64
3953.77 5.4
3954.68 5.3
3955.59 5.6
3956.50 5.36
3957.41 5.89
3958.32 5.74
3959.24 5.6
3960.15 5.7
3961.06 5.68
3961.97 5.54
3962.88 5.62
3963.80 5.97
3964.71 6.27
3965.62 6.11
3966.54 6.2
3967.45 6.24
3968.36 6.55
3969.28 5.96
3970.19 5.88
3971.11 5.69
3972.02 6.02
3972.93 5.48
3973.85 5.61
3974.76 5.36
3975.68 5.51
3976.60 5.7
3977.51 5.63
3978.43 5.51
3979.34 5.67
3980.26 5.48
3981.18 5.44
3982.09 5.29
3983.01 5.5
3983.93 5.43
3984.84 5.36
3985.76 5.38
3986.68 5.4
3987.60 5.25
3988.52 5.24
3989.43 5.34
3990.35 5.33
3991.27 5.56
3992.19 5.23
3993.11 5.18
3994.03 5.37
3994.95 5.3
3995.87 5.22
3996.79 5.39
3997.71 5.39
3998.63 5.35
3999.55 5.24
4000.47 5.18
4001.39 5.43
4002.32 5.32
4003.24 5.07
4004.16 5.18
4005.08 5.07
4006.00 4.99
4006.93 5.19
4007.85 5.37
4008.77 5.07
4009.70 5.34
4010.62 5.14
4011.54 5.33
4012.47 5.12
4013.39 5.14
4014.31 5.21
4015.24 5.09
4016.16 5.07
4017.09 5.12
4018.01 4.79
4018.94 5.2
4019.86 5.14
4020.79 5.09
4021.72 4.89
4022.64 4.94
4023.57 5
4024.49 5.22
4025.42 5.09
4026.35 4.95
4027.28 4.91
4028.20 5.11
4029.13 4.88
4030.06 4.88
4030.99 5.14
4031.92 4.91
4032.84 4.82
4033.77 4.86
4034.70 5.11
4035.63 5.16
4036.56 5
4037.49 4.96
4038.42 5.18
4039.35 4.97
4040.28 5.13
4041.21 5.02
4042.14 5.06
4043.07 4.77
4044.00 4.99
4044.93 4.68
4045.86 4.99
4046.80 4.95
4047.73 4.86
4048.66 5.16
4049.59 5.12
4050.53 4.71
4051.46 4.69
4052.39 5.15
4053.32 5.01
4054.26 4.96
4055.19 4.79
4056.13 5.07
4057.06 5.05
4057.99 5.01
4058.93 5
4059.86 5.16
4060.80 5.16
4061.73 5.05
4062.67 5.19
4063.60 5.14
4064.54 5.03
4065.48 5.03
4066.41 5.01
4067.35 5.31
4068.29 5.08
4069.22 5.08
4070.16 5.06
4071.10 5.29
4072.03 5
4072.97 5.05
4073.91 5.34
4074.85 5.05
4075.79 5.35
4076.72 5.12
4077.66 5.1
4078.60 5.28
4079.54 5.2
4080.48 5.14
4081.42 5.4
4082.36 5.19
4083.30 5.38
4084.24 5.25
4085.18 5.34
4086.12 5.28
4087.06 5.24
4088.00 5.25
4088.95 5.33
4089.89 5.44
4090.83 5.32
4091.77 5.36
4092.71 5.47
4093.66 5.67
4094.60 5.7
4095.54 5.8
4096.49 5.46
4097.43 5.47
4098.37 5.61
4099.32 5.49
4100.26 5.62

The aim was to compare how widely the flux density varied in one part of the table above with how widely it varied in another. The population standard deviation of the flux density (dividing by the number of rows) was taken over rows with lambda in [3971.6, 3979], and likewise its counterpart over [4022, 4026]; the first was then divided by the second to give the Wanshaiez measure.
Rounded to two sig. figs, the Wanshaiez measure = 1.8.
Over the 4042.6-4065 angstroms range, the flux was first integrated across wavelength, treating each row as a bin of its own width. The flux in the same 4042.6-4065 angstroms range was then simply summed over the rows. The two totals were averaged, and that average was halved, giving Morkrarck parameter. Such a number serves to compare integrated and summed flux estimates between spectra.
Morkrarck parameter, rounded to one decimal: 57.9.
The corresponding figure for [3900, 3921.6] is 66.7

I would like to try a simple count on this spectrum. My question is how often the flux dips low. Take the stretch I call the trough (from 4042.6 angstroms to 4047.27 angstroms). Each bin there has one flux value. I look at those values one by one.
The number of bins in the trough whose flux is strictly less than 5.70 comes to 5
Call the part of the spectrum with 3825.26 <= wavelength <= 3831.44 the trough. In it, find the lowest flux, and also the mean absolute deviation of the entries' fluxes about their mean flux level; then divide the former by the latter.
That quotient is 40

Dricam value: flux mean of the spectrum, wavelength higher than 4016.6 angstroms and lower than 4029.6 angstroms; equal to 5.0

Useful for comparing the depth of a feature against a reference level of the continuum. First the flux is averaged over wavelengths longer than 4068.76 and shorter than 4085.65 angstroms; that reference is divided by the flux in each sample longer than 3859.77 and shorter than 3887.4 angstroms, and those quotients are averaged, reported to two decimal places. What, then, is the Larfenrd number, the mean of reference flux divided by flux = 0.79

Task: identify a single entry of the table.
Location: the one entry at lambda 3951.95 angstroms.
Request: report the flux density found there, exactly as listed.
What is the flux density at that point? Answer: 5.6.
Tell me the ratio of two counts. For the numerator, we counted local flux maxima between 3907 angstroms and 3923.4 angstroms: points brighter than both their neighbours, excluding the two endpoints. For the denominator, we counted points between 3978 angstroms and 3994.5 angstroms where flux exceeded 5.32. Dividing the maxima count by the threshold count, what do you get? 0.38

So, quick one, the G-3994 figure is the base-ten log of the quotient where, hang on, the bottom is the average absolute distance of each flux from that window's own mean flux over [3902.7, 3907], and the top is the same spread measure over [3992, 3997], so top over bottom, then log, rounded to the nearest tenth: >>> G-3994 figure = -0.3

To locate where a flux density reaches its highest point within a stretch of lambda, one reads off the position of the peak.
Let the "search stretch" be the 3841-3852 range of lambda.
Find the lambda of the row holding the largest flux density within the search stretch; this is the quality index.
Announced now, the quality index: 3845.13 angstroms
